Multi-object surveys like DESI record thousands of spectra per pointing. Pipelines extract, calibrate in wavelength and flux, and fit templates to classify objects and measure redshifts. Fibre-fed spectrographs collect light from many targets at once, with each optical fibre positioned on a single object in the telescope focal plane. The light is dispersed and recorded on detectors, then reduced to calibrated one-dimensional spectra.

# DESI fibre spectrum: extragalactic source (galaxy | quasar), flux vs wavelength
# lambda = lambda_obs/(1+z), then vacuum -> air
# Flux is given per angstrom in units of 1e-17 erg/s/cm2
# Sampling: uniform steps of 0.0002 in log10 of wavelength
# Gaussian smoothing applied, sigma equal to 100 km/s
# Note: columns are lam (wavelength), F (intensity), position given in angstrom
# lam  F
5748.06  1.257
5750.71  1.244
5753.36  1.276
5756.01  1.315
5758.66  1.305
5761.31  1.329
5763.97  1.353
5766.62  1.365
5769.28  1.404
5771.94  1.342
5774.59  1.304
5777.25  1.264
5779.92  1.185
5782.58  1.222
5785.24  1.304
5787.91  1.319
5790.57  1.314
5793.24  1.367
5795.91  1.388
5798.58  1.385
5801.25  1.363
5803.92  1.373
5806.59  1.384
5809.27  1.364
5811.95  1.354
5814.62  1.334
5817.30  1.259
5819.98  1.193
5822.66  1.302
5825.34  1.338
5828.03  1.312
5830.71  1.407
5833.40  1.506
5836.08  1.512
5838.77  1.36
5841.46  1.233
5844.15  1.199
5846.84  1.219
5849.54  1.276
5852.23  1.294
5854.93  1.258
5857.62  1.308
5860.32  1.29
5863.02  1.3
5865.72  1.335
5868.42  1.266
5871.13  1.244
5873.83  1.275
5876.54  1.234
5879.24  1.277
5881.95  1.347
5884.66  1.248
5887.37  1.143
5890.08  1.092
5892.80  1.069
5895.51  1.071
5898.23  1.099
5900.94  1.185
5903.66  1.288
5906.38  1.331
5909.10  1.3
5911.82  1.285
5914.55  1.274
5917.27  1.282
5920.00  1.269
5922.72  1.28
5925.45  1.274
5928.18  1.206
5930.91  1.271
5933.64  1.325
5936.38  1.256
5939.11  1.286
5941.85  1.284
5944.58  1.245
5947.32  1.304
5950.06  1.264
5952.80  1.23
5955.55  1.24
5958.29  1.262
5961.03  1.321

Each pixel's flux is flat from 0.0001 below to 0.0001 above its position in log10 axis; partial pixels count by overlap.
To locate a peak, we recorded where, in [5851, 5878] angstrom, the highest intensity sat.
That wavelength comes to 5865.72 angstrom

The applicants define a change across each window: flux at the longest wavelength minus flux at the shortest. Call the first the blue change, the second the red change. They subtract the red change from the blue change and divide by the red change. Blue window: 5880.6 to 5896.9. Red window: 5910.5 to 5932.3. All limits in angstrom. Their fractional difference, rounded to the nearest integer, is 19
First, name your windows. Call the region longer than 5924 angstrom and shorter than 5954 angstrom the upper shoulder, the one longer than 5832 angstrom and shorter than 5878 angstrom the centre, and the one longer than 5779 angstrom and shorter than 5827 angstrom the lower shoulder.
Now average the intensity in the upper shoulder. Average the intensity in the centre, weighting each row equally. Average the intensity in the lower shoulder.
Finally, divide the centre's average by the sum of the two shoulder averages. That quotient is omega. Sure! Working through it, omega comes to 0.50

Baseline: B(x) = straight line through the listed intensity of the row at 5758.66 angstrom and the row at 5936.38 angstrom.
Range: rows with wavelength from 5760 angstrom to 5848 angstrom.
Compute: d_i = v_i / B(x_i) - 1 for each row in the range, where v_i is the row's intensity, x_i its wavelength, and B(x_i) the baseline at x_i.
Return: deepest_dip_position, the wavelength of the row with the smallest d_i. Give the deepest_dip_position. 5779.92 angstrom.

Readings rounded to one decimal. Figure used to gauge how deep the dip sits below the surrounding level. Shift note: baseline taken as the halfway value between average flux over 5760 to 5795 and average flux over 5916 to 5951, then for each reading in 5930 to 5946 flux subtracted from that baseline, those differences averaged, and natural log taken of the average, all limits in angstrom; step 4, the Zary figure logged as -4.2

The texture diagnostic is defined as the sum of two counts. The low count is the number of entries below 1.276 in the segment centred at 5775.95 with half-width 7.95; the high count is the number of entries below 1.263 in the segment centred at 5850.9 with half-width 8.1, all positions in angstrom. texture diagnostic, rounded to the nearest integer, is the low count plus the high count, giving 6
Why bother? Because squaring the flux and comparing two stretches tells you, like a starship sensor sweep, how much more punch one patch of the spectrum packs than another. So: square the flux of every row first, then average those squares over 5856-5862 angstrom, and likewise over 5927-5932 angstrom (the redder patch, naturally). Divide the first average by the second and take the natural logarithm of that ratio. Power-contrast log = 0.09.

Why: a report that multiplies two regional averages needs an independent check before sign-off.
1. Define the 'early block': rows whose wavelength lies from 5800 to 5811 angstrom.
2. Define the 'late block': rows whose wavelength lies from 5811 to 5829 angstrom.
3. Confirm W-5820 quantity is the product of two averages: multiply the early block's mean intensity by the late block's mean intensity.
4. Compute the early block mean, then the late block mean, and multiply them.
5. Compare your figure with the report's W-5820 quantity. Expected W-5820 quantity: 1.78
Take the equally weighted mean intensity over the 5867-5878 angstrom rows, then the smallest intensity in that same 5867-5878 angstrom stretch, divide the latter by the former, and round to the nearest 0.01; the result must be 0.98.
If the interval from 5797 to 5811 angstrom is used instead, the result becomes 0.99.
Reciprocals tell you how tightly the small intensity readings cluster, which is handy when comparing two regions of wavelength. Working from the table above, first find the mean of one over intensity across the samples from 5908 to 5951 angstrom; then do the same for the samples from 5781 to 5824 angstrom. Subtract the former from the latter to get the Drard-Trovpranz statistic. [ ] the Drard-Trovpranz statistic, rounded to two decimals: -0.03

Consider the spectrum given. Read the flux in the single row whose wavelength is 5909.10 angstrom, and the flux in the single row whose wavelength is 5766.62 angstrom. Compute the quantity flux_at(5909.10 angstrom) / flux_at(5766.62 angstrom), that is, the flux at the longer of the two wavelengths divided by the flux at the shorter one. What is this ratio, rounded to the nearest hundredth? 0.95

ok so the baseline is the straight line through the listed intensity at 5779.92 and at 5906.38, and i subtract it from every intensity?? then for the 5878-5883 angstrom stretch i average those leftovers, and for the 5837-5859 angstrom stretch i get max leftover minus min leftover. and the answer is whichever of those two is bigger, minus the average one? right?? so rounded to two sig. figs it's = 0.16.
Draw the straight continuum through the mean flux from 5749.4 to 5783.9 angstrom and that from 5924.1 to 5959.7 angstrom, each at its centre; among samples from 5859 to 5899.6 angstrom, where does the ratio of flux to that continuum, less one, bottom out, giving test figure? 5892.80 angstrom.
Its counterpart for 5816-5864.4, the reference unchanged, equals 5819.98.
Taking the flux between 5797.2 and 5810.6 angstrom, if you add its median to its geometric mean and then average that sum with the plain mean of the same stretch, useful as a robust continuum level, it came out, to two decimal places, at 2.06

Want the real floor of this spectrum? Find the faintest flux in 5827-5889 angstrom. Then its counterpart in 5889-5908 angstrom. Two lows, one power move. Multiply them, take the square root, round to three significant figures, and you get 1.11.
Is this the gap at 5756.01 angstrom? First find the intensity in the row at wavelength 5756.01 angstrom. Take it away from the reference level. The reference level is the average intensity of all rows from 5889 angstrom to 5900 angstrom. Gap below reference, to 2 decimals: -0.23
